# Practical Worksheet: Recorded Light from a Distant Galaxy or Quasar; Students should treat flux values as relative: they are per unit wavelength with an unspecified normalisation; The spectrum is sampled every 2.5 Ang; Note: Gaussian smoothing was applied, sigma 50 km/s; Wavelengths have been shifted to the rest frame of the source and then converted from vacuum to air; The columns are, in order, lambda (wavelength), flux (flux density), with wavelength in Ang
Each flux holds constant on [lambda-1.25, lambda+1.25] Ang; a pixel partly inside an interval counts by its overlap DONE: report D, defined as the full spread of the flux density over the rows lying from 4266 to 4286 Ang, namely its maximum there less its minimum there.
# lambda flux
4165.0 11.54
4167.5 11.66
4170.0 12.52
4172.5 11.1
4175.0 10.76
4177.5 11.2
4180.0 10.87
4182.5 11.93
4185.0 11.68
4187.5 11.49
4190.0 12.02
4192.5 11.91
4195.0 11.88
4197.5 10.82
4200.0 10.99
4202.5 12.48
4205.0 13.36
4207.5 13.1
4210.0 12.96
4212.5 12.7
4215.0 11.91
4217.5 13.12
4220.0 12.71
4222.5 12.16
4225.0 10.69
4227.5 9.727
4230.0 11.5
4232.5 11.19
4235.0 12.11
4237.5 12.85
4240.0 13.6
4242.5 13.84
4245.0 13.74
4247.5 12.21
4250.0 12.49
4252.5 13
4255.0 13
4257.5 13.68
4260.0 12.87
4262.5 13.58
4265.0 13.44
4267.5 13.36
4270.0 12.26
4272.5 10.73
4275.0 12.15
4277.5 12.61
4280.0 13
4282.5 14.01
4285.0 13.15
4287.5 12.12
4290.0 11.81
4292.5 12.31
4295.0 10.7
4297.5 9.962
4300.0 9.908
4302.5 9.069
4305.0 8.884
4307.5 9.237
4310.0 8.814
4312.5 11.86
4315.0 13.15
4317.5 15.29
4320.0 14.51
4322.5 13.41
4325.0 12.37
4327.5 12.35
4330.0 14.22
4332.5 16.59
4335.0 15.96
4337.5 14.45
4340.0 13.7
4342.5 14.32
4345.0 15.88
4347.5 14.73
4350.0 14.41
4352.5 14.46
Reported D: 3.3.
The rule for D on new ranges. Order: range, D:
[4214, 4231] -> 3.4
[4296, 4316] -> 4.3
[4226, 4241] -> 3.9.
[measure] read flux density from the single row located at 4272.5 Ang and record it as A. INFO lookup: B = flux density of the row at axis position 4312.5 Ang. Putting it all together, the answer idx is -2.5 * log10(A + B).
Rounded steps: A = 10.73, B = 11.86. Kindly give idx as -3.38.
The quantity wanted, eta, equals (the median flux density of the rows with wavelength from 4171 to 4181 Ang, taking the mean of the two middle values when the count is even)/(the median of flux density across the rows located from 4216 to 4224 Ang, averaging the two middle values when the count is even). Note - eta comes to 0.86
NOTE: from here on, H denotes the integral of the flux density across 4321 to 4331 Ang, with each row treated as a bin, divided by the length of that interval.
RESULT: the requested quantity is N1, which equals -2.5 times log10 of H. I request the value -2.79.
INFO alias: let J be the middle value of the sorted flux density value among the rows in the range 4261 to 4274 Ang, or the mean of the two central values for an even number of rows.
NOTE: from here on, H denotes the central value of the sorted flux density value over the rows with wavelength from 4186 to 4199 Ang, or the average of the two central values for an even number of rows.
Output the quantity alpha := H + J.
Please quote 25.2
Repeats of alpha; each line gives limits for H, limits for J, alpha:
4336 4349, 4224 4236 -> 25.6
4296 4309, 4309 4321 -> 22.4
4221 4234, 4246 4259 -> 24.2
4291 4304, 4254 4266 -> 23.4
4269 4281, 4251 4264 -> 25.3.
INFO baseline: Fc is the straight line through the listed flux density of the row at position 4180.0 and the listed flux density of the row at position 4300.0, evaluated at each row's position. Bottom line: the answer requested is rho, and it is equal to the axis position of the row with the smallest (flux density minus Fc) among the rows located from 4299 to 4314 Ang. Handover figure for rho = 4310.0 Ang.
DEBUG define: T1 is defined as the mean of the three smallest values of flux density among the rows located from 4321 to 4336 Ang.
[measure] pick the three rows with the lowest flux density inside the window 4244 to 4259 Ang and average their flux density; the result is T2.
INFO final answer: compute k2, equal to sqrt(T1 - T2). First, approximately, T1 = 12.71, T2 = 12.6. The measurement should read 0.4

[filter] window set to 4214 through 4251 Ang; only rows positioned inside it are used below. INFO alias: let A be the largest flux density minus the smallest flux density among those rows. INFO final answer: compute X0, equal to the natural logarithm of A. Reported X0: 1.41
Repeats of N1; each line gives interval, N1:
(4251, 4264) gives -2.80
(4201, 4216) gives -2.76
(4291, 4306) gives -2.52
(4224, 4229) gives -2.53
